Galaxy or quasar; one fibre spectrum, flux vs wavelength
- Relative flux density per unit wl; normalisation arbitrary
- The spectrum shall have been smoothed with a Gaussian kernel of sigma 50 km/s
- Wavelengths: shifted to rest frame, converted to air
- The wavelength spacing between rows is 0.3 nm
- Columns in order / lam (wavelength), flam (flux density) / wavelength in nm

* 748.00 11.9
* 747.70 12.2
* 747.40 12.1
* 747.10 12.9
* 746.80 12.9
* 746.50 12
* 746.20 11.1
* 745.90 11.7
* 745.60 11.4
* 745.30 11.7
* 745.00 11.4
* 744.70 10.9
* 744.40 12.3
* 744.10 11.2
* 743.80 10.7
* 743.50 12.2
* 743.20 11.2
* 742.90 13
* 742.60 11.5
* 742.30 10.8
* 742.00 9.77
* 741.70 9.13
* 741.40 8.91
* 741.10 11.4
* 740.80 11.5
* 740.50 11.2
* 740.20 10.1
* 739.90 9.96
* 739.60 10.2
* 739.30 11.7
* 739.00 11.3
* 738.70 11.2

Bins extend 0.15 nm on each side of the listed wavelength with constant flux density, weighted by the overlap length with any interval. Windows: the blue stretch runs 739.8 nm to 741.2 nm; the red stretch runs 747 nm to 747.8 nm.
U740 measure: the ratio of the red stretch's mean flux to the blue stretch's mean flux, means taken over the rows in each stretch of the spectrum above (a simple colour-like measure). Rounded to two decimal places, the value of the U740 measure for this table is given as 1.14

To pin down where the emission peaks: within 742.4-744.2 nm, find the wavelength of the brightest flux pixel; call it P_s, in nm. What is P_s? 742.90 nm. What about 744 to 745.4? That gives 744.40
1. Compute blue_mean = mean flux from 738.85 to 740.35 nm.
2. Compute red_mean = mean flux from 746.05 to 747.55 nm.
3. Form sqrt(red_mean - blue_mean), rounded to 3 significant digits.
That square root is 1.24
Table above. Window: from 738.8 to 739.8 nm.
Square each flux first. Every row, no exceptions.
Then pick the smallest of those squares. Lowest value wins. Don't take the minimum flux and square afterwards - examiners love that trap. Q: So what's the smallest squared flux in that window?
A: 104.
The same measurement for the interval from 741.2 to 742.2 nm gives 79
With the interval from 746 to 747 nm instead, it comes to 123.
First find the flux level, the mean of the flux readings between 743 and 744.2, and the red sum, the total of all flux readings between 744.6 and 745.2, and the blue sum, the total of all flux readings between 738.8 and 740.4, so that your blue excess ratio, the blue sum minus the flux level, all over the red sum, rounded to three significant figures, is 1.88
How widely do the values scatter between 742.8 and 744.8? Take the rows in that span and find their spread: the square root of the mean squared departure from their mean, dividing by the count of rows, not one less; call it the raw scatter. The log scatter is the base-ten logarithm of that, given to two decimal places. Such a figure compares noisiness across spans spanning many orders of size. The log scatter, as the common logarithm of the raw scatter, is -0.10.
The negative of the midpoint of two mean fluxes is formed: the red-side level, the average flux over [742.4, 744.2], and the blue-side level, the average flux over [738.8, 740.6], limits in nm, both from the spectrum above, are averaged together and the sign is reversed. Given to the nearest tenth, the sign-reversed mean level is -11.2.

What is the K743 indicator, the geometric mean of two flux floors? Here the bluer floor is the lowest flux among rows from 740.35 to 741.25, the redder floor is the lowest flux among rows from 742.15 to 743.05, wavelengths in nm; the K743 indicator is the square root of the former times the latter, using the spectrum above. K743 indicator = 11.0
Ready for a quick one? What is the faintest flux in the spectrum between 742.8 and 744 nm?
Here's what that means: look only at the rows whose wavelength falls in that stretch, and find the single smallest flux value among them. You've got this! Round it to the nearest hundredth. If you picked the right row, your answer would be 10.70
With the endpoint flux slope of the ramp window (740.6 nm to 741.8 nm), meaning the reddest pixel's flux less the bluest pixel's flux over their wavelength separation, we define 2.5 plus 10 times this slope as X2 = -24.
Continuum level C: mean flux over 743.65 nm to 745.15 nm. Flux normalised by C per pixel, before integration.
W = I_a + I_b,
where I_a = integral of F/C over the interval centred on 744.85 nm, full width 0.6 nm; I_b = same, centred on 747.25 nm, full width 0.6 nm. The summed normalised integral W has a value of 1.26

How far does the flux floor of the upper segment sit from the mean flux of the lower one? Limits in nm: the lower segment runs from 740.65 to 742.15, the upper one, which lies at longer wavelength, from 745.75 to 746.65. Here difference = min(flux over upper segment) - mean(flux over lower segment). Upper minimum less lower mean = 1.0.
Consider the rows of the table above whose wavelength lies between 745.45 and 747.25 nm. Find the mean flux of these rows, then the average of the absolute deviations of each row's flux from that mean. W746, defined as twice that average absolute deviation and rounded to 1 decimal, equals 1.2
